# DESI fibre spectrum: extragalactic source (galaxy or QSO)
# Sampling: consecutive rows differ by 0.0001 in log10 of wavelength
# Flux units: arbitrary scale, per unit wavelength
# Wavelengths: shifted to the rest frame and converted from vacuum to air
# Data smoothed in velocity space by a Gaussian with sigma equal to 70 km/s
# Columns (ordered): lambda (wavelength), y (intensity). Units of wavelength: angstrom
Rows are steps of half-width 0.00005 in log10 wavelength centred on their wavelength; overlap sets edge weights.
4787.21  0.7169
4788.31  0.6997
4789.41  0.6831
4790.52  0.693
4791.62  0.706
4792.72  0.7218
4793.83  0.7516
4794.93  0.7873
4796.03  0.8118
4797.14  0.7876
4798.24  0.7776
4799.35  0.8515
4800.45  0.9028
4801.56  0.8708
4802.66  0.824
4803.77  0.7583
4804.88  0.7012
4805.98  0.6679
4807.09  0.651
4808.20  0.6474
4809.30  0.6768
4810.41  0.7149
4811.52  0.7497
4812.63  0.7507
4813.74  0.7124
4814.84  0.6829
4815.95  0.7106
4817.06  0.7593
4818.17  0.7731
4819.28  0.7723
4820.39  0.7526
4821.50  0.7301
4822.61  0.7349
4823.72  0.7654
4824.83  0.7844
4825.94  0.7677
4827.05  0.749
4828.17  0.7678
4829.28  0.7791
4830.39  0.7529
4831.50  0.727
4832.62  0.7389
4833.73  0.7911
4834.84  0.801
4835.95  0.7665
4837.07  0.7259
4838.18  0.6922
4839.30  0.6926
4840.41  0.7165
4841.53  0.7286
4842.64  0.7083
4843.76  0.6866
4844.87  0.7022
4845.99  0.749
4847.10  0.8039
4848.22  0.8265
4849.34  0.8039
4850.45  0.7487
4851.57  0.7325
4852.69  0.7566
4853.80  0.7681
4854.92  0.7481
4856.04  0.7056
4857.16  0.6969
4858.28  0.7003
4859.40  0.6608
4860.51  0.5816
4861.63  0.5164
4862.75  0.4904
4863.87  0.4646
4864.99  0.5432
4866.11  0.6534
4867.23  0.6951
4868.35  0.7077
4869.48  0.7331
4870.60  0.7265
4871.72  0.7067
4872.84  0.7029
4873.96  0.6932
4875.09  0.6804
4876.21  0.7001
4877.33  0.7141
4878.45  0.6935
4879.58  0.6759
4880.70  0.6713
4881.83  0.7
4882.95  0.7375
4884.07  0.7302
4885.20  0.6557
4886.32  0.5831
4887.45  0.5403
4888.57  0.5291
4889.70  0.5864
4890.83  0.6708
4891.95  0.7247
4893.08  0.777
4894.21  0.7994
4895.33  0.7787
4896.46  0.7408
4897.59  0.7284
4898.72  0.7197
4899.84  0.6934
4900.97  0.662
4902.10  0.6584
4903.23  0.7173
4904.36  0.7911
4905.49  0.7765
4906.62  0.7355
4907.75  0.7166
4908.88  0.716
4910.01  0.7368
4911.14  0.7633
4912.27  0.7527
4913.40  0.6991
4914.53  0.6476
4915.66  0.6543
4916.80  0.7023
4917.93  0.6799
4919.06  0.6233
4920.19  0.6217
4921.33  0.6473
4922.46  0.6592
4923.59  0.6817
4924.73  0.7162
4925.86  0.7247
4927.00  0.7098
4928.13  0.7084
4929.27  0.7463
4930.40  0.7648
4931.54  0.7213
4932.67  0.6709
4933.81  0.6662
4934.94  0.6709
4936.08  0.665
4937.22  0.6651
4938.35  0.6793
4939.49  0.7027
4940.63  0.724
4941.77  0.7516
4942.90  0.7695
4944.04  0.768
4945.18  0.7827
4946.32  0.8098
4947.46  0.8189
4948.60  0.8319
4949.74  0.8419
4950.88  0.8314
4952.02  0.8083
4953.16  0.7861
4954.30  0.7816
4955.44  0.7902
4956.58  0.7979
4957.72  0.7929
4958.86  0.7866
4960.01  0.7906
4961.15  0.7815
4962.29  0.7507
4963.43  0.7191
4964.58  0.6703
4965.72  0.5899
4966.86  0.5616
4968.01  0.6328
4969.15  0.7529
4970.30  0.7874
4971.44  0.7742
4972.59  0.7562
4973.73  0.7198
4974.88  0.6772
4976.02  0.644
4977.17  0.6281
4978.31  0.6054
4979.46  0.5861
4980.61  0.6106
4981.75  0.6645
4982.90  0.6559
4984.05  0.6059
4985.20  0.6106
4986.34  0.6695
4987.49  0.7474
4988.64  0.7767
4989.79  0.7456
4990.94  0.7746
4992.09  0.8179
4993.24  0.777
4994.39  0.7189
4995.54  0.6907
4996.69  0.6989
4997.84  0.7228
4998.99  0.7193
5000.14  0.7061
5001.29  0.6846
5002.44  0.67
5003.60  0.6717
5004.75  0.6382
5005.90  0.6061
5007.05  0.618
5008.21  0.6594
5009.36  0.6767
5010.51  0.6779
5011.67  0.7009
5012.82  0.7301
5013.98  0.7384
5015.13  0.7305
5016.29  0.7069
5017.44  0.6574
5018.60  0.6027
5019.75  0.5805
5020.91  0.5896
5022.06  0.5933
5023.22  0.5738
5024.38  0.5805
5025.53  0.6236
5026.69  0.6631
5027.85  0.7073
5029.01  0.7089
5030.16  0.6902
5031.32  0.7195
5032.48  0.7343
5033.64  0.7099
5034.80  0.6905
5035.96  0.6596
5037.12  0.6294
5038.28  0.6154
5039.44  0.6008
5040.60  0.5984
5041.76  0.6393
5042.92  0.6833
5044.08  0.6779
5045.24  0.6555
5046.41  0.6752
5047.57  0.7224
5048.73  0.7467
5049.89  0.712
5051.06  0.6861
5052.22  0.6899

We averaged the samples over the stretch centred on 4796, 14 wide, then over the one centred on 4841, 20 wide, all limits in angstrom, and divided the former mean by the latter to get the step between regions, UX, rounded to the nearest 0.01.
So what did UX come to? 1.05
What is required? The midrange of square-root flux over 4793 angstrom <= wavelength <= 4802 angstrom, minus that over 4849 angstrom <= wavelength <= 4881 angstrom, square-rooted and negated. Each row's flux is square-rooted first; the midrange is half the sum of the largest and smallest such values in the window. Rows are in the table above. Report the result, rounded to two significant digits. -0.35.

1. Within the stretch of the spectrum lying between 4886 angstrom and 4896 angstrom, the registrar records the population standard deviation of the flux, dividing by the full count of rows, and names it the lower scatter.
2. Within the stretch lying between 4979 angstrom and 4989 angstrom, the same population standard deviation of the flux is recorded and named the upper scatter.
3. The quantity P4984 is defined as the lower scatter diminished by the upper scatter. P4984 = 0.040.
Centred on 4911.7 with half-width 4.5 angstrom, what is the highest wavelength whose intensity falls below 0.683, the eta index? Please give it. 4915.66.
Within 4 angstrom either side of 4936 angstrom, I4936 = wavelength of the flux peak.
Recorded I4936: 4939.49 angstrom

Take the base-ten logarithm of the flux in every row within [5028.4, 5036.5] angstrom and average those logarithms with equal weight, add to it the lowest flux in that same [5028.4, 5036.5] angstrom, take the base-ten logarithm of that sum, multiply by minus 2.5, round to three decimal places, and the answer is 0.740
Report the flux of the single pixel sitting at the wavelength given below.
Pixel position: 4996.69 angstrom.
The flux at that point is 0.6989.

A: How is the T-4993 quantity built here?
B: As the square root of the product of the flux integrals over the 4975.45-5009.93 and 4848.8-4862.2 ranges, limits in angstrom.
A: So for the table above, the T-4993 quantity 15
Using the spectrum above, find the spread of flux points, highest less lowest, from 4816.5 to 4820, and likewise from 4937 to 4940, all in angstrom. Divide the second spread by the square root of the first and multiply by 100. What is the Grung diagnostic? 32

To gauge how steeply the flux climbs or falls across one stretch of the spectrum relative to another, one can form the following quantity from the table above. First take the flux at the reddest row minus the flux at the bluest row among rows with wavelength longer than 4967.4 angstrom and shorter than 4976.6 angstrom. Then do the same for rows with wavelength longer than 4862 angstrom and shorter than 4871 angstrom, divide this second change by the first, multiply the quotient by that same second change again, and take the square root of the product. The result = 2.23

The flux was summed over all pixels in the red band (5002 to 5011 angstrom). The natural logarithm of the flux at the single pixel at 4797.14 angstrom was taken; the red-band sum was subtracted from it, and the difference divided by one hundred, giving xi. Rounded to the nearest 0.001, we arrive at -0.055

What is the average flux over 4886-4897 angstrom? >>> 0.67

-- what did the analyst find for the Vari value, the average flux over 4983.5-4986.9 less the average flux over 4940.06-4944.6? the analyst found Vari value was -0.12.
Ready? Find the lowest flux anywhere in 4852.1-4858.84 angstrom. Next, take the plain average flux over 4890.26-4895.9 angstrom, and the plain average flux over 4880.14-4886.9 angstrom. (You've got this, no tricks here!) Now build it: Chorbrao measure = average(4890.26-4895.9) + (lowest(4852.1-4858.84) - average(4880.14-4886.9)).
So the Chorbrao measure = 0.77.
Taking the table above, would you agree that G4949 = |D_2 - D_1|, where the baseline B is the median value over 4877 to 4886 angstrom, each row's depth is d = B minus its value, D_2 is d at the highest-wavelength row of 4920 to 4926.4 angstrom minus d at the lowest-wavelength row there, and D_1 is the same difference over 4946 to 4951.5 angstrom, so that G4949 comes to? 0.081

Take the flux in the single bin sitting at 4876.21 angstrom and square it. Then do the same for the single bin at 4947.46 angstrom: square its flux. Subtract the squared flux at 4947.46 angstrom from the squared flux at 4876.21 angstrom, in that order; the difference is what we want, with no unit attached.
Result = -0.18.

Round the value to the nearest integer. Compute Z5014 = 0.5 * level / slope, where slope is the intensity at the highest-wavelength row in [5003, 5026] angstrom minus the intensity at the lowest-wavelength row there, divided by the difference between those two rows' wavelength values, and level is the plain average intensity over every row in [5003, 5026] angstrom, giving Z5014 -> -148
